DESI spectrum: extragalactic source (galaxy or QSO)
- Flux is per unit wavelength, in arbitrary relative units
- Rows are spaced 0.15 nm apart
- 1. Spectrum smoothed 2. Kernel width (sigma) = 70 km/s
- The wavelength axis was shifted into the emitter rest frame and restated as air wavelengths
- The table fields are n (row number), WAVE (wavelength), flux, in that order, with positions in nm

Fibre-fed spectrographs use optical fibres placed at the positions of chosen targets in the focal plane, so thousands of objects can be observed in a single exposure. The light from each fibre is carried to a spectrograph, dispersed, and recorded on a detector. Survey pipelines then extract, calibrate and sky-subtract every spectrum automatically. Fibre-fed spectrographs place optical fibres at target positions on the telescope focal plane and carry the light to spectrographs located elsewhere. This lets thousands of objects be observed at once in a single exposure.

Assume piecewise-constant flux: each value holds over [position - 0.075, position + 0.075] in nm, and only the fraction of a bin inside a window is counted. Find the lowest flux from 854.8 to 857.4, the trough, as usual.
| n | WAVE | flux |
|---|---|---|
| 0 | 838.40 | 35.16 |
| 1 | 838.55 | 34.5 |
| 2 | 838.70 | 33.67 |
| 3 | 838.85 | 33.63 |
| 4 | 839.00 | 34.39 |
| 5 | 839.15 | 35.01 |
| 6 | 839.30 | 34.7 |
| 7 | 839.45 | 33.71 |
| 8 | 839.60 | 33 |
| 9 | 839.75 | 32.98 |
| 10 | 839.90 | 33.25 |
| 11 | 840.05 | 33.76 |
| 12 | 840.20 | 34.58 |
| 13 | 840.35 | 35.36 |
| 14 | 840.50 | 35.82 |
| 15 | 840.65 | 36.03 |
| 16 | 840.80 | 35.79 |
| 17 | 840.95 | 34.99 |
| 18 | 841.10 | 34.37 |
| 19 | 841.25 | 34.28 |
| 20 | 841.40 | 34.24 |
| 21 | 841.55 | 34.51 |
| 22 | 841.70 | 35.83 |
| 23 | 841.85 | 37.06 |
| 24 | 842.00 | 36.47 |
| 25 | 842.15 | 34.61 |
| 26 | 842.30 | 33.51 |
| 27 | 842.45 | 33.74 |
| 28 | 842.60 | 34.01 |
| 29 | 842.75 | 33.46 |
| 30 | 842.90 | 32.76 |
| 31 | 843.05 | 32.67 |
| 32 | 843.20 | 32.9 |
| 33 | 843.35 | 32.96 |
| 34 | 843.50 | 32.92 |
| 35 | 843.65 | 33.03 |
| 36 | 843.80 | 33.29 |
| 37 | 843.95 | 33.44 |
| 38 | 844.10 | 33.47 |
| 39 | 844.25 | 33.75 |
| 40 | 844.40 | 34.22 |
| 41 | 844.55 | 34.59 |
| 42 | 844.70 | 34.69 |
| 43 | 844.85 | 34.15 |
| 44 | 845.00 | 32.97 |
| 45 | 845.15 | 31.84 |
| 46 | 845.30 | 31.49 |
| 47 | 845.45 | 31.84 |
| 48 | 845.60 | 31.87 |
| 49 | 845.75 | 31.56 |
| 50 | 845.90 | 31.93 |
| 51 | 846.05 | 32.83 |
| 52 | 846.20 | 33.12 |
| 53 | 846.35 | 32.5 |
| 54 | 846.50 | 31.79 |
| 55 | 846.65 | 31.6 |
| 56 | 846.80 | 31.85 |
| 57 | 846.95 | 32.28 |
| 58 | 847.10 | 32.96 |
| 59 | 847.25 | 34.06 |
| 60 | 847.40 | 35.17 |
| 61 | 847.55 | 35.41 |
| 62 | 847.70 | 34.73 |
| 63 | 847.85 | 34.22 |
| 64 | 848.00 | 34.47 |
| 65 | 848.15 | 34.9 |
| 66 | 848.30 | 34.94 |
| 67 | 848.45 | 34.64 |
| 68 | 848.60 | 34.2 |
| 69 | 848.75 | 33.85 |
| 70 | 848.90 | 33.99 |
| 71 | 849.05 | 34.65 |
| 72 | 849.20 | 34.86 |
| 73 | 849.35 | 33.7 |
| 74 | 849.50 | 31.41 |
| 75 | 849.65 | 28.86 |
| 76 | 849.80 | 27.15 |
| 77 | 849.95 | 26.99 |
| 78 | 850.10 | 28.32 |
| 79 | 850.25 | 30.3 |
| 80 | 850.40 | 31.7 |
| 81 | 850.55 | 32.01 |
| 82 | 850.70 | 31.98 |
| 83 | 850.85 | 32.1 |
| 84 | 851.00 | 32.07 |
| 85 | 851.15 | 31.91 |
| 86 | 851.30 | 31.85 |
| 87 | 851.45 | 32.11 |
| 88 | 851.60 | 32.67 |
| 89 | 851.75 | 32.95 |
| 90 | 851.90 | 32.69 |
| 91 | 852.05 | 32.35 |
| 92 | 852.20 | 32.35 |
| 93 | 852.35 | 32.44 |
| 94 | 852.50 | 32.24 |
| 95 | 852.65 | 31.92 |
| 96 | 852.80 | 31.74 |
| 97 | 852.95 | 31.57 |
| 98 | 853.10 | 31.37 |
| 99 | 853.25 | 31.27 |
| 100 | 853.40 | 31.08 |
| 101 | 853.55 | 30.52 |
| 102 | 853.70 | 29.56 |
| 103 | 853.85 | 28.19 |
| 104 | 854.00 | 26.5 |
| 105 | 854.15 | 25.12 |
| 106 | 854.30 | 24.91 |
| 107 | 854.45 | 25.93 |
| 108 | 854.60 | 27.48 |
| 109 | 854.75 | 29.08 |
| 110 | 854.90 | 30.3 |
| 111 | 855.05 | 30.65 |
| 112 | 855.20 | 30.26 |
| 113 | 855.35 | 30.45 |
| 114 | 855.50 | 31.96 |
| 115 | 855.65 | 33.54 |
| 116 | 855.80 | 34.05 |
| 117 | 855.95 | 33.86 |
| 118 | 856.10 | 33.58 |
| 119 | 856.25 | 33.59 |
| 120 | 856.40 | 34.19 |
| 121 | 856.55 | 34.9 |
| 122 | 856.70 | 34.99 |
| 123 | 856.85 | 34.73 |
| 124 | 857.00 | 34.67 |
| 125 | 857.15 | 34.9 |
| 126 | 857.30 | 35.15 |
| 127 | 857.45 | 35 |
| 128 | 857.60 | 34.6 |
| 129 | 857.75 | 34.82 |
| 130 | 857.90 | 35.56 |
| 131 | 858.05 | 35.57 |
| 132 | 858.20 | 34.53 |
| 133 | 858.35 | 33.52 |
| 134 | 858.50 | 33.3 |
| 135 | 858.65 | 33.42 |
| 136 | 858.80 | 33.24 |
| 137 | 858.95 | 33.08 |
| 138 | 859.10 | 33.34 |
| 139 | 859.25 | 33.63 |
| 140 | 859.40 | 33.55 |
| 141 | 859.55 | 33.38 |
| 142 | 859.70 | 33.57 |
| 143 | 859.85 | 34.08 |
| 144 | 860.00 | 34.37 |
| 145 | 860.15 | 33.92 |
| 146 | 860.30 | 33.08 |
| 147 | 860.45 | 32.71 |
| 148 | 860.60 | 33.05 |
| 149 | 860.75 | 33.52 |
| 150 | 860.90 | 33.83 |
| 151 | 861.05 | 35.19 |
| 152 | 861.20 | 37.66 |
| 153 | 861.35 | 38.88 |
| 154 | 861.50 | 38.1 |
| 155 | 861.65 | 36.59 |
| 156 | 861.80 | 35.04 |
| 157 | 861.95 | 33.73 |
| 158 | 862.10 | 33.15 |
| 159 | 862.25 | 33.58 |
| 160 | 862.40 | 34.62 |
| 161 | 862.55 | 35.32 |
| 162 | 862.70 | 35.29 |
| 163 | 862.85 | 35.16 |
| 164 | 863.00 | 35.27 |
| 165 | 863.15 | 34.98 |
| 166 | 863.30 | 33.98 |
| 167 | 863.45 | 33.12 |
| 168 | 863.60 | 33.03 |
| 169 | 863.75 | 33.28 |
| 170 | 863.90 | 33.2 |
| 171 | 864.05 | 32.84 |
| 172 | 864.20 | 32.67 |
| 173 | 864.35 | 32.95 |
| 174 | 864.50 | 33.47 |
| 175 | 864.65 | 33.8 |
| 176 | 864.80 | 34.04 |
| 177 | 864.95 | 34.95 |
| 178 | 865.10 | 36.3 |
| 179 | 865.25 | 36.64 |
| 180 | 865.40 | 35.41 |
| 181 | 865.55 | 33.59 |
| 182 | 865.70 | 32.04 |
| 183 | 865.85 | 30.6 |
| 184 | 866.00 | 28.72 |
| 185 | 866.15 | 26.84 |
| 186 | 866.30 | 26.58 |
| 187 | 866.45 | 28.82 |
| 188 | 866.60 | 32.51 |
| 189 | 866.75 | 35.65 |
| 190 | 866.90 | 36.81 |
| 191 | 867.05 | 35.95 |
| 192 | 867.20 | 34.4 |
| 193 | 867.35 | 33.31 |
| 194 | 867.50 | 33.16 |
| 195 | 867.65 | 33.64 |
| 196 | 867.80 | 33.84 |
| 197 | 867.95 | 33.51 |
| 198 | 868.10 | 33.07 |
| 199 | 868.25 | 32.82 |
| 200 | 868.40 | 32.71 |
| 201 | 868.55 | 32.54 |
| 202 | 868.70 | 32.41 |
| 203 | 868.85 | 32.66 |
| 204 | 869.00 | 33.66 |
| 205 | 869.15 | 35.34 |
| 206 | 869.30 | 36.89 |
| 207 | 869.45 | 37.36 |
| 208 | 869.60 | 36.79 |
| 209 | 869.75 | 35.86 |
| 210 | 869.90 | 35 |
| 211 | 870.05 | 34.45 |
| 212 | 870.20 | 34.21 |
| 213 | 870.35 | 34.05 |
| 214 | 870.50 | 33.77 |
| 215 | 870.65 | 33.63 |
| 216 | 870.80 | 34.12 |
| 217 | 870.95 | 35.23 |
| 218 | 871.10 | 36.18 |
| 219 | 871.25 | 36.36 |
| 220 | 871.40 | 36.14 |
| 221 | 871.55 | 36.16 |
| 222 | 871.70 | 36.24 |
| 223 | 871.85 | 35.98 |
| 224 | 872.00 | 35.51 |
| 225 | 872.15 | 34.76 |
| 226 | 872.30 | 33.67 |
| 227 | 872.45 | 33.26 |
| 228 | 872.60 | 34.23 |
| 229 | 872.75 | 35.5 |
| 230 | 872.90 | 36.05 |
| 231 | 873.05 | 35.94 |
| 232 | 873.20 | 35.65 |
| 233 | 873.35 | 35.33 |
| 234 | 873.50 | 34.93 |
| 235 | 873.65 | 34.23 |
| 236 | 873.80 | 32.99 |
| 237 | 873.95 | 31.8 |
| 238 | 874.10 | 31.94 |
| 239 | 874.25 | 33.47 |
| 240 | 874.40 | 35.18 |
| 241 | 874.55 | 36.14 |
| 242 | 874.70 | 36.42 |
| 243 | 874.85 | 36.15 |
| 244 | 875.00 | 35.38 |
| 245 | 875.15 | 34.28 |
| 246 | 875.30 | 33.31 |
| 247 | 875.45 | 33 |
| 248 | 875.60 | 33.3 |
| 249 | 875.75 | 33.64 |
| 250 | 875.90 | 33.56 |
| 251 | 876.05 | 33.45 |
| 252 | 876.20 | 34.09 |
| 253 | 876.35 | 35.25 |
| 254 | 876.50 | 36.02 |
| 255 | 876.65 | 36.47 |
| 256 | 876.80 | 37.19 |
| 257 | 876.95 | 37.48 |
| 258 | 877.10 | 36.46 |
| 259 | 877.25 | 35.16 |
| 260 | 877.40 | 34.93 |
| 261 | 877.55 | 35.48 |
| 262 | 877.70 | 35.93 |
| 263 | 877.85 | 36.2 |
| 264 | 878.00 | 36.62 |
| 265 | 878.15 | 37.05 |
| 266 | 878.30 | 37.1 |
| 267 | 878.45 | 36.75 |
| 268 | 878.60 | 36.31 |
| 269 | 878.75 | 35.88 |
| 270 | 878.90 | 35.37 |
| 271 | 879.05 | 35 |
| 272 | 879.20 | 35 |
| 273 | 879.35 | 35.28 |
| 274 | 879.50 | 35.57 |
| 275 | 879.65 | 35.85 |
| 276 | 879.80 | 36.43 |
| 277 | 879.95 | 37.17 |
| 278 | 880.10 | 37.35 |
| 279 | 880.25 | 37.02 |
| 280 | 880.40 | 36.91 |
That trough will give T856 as 30.26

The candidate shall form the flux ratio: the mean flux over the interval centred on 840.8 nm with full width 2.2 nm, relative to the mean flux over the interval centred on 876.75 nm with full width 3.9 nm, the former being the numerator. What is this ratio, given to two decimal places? 0.98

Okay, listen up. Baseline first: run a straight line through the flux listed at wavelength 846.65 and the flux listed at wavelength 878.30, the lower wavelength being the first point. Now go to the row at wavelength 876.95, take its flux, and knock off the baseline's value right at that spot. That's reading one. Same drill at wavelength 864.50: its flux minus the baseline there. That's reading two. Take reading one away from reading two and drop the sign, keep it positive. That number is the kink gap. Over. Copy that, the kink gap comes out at 1.8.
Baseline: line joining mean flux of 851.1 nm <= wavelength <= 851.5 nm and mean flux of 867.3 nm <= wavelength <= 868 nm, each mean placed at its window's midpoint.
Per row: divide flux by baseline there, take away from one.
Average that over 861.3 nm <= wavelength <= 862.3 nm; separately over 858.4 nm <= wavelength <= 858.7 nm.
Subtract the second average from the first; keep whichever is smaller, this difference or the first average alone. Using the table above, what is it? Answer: -0.08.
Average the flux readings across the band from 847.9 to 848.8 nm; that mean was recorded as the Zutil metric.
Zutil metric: 34.5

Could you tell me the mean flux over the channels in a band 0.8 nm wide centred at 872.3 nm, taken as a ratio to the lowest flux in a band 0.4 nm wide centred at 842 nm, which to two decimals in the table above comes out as 0.99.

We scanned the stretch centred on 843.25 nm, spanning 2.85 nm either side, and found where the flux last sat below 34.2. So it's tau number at 846.05 nm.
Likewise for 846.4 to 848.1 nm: 847.25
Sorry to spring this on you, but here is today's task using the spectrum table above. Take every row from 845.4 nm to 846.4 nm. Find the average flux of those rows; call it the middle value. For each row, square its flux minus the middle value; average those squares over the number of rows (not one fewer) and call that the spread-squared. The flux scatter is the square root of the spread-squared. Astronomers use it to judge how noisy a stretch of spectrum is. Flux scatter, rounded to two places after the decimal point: 0.54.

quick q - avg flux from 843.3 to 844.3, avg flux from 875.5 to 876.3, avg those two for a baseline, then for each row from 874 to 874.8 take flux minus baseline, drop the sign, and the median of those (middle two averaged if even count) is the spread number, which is 1.7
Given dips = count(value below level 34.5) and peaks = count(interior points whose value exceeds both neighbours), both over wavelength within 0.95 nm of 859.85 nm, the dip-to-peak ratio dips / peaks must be 6.5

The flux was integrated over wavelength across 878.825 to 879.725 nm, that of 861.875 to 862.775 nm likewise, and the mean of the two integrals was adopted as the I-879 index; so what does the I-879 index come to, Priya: 31.3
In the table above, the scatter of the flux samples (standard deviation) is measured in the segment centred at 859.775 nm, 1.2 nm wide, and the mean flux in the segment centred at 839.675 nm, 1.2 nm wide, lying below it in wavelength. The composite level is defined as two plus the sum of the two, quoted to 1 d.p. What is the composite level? 36.3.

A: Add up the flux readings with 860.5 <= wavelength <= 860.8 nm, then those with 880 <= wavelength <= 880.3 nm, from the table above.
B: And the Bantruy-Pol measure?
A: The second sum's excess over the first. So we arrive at 8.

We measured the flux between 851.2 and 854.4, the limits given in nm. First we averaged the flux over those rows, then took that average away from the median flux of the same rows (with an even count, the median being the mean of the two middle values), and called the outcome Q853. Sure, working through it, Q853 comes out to 1.0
